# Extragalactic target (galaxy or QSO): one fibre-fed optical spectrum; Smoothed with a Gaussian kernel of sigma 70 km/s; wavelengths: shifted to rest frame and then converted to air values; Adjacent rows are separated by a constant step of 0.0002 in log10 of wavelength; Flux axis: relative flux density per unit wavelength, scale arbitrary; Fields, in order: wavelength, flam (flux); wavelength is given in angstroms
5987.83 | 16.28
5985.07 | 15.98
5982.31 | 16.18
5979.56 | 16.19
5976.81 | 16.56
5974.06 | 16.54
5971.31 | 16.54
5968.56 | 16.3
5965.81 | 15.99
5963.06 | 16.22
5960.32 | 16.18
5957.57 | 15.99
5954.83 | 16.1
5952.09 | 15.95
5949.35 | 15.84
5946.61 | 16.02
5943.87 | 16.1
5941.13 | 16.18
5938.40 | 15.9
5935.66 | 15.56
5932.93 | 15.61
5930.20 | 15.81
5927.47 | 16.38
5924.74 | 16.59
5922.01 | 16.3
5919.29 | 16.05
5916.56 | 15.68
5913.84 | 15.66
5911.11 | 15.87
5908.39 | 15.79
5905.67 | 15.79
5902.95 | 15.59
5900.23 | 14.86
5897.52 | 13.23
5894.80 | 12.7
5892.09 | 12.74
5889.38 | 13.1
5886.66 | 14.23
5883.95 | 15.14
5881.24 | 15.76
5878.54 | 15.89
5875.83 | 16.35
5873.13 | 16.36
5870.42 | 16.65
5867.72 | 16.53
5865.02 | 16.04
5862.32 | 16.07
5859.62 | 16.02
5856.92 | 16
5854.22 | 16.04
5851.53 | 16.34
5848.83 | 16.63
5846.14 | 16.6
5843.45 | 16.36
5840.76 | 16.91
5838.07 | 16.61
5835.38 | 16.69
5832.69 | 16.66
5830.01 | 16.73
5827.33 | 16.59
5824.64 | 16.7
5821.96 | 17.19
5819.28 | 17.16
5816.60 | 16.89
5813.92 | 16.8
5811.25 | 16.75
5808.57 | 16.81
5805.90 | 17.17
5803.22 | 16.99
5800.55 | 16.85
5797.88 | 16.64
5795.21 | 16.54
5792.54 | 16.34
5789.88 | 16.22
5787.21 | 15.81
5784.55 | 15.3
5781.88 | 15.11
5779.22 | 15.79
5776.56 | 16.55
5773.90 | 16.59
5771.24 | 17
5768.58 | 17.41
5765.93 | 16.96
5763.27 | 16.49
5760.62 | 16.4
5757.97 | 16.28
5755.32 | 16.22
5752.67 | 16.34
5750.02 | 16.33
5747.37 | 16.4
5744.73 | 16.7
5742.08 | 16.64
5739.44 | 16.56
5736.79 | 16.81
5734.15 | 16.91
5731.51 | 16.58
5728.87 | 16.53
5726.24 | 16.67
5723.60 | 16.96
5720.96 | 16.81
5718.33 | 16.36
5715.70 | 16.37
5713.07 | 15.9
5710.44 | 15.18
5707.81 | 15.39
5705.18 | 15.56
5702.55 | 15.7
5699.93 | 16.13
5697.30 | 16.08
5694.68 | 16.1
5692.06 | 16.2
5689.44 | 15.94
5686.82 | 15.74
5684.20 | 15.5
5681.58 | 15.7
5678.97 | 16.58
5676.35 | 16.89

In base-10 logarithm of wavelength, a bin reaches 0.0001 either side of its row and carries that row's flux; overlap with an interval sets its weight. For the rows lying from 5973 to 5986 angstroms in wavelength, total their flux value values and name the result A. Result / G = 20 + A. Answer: 101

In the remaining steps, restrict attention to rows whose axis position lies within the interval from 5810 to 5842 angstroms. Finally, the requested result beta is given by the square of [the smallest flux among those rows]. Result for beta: 275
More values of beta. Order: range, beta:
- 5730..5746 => 274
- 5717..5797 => 228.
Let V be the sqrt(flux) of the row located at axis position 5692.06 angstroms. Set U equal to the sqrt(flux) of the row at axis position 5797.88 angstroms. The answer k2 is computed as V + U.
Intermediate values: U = 4.08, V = 4.02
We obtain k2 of 8.10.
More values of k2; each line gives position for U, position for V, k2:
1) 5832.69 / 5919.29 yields 8.09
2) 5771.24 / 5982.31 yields 8.15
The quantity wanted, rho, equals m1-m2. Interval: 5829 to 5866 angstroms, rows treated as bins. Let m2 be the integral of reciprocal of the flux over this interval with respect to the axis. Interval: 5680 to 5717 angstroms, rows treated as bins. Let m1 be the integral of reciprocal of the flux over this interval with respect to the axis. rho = 0.08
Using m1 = 2.34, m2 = 2.256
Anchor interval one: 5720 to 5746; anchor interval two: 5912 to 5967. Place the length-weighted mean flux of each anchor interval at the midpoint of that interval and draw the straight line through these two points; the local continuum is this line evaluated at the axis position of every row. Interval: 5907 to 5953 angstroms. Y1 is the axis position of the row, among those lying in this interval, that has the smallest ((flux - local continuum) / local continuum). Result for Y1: 5935.66 angstroms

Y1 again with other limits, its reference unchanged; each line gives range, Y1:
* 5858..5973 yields 5894.80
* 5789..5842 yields 5789.88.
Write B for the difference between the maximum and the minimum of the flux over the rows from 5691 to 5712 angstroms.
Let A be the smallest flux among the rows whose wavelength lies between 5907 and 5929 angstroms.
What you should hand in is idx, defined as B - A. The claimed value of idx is -14.6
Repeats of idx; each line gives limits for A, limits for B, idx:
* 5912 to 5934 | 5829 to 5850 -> -15.1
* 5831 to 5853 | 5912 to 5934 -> -15.4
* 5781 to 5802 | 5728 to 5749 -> -14.6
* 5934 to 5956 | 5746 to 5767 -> -14.8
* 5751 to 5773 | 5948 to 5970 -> -15.8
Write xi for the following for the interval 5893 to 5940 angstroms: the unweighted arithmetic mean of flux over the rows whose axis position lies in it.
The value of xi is 15.5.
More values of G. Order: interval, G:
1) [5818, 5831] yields 104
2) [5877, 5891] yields 94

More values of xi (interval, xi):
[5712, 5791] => 16.4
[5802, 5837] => 16.9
